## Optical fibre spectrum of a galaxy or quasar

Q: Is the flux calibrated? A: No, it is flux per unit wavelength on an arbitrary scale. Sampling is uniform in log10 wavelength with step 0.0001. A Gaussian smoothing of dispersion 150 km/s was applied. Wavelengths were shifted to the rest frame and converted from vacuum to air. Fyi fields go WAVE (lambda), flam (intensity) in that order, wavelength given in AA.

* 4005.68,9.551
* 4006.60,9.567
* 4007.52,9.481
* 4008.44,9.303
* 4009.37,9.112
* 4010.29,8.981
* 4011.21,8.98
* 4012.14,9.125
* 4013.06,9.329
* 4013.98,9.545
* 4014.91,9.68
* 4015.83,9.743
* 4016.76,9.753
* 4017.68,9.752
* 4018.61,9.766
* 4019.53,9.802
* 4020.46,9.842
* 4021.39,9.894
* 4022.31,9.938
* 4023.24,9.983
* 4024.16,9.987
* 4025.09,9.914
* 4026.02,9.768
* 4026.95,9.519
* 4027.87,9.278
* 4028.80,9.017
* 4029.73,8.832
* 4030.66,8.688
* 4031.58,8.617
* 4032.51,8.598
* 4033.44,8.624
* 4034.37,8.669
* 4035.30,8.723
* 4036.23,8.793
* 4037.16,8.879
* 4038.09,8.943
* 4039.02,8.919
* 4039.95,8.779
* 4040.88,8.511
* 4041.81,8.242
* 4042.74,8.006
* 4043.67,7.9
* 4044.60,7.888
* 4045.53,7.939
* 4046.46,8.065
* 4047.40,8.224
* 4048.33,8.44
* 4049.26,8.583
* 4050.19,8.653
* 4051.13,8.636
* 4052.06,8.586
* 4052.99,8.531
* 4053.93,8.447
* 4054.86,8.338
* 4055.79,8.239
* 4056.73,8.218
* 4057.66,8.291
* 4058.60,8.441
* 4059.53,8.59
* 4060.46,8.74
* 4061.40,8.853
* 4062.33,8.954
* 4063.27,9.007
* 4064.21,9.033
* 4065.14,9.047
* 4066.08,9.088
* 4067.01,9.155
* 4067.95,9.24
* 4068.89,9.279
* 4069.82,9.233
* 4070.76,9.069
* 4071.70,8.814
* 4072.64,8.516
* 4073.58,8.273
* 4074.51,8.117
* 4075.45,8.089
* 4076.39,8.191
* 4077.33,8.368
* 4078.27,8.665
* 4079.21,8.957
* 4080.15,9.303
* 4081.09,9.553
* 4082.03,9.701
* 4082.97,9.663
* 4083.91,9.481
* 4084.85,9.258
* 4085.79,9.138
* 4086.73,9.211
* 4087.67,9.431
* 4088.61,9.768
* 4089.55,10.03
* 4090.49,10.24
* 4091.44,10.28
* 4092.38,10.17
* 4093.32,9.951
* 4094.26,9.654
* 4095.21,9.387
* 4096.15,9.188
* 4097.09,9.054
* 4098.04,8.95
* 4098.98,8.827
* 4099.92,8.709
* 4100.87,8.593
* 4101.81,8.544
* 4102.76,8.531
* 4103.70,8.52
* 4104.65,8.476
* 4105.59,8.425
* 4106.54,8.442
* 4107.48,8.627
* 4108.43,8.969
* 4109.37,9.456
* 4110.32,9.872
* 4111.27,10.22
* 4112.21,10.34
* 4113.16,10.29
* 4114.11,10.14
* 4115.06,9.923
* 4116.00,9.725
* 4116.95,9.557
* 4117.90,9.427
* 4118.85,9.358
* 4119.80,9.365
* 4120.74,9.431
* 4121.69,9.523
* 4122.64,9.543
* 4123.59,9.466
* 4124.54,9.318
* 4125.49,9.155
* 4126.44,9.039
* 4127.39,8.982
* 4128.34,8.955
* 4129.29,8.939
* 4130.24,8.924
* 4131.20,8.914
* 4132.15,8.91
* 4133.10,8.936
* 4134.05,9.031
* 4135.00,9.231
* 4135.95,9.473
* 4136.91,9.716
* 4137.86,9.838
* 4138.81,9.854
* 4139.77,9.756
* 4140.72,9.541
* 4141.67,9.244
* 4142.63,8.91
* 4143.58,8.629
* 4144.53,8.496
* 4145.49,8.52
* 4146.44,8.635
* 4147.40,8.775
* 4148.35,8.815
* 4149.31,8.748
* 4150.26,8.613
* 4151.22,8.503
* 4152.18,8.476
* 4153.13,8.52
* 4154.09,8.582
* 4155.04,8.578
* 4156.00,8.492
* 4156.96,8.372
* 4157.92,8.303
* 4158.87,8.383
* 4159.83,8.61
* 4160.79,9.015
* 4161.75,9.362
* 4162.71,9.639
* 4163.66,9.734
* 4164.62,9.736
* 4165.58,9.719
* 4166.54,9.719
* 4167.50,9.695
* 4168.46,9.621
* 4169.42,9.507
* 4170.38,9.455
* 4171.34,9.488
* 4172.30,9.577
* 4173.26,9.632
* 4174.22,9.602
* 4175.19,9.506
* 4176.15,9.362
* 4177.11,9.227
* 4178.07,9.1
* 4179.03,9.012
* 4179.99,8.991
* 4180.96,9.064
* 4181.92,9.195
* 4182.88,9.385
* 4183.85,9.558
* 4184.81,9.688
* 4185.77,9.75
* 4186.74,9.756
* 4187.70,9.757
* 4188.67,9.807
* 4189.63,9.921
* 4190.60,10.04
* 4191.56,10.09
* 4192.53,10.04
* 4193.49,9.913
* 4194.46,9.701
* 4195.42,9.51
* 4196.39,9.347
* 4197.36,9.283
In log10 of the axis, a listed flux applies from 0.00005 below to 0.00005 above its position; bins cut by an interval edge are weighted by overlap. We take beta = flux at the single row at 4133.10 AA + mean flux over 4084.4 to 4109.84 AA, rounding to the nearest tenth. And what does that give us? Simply 18.1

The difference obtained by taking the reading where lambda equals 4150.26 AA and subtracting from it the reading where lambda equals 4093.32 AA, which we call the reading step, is -1.3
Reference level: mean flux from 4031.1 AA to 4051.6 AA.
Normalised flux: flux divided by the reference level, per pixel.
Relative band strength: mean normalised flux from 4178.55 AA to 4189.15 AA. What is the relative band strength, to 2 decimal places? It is 1.11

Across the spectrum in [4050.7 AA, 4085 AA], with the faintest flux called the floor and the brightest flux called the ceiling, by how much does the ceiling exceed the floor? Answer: 1.61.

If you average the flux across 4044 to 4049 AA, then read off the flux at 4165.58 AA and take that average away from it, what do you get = 1.6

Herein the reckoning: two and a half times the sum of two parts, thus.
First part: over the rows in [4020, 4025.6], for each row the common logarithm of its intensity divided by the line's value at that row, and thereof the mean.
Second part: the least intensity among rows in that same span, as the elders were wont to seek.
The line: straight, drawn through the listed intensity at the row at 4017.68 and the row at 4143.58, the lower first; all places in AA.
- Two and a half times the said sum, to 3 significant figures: 24.6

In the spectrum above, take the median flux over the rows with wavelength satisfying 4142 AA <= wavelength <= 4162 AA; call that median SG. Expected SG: 8.6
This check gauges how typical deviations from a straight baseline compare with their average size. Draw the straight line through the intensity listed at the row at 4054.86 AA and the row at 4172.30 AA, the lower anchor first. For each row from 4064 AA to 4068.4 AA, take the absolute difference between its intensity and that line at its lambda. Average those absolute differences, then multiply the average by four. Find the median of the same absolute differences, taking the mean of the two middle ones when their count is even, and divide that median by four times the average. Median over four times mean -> 0.24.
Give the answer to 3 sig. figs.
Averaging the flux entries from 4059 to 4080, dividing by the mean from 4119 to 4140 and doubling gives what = 1.89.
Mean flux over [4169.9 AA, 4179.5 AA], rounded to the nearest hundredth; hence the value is 9.40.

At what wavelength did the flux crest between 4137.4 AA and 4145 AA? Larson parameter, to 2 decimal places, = 4138.81 AA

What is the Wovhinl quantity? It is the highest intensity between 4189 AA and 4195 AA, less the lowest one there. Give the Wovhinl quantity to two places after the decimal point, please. 0.39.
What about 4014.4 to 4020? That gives 0.12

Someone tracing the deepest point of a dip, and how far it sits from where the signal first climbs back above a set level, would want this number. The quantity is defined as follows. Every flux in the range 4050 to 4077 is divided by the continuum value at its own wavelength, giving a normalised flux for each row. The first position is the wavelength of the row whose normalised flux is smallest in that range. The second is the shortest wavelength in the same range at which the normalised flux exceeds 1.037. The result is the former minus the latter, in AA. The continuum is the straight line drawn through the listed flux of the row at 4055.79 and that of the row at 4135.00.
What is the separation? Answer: 25.3 AA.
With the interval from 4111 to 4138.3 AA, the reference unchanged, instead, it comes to 20.9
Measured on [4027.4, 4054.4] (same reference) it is 16.7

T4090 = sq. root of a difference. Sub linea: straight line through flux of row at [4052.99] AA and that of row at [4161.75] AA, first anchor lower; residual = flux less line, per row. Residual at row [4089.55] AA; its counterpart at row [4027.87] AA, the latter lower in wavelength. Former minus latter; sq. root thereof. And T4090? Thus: 0.53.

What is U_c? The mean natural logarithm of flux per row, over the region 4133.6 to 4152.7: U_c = 2.20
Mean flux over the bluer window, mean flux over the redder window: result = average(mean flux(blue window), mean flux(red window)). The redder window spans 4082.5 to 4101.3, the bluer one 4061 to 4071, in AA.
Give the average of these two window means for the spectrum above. 9.27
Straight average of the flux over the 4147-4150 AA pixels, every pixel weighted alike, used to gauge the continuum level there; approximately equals 8.8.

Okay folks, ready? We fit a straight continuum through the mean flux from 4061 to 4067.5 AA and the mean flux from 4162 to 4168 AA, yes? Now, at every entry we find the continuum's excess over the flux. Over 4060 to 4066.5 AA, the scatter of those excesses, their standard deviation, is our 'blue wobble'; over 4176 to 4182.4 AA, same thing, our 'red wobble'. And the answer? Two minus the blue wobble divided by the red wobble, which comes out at 1.2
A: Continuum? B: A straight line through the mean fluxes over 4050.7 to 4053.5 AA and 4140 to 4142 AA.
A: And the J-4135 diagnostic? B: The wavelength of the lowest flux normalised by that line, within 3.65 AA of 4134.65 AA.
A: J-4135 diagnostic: 4132.15 AA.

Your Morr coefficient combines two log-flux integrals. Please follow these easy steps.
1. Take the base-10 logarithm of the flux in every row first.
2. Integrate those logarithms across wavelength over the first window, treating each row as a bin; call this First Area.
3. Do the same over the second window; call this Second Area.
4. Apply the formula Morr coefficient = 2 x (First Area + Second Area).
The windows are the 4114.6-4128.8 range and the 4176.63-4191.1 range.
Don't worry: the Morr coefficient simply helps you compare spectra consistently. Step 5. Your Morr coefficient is 55.9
